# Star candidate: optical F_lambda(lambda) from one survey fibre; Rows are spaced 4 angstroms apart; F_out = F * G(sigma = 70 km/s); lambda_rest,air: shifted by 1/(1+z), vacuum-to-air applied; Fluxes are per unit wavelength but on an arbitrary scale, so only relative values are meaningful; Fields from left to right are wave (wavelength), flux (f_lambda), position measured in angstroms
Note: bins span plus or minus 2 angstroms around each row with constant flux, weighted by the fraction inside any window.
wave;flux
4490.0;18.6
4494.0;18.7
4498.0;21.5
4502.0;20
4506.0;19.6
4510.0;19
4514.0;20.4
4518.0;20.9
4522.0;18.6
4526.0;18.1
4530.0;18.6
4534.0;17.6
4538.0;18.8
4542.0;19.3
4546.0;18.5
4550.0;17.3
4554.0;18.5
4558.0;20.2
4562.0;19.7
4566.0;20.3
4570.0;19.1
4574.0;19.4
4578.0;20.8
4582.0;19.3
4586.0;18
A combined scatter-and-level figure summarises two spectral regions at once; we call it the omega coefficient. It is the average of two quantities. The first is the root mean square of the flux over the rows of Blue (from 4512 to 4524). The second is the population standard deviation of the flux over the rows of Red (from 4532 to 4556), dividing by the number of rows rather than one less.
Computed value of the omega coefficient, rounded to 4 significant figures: 10.34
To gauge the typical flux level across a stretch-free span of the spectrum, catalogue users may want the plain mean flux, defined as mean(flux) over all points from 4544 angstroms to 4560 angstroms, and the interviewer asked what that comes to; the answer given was 18.6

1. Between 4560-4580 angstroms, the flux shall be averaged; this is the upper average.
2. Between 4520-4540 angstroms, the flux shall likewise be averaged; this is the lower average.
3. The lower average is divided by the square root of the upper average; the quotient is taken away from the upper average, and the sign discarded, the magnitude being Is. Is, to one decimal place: 15.7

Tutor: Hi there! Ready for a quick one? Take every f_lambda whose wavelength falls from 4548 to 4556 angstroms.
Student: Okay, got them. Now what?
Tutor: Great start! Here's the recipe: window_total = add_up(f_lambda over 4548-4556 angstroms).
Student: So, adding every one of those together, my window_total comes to 35.8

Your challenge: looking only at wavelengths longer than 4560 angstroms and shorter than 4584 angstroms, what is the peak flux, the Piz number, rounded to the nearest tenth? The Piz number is 20.8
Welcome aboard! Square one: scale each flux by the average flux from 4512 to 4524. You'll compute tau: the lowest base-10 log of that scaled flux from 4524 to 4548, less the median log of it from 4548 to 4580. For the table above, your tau -0.046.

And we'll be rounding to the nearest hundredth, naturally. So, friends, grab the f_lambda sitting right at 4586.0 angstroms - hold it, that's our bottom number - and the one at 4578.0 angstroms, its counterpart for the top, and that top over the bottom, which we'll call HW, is 1.16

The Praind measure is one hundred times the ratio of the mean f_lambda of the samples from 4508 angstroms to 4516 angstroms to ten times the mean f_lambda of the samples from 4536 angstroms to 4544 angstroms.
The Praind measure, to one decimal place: 10.3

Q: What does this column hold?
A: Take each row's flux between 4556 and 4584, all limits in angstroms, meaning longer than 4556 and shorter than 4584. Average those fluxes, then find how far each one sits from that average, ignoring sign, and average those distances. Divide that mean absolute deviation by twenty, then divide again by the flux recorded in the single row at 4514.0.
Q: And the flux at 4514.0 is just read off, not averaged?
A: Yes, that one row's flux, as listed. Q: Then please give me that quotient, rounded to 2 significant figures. 0.0013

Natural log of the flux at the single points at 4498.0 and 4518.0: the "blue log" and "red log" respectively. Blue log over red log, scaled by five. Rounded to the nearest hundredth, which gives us 5.05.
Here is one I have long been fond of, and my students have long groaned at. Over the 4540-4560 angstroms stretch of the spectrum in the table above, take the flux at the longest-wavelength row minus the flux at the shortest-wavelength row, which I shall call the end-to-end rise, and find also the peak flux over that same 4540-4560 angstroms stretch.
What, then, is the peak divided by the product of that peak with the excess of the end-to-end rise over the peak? -0.0518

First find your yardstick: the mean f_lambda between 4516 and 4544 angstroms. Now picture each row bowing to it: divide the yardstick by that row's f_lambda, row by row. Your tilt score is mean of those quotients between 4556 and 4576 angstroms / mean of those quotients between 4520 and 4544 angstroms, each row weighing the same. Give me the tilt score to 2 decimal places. 0.94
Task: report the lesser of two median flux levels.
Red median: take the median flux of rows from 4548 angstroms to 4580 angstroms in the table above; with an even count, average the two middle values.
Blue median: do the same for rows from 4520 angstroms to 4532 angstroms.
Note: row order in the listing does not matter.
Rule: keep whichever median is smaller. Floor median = 18.6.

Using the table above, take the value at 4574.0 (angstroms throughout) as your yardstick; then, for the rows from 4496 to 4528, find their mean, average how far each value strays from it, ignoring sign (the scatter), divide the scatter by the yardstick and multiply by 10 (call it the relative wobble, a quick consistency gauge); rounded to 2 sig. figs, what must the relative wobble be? 0.48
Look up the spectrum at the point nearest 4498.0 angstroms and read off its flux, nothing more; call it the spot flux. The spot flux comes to 21.5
